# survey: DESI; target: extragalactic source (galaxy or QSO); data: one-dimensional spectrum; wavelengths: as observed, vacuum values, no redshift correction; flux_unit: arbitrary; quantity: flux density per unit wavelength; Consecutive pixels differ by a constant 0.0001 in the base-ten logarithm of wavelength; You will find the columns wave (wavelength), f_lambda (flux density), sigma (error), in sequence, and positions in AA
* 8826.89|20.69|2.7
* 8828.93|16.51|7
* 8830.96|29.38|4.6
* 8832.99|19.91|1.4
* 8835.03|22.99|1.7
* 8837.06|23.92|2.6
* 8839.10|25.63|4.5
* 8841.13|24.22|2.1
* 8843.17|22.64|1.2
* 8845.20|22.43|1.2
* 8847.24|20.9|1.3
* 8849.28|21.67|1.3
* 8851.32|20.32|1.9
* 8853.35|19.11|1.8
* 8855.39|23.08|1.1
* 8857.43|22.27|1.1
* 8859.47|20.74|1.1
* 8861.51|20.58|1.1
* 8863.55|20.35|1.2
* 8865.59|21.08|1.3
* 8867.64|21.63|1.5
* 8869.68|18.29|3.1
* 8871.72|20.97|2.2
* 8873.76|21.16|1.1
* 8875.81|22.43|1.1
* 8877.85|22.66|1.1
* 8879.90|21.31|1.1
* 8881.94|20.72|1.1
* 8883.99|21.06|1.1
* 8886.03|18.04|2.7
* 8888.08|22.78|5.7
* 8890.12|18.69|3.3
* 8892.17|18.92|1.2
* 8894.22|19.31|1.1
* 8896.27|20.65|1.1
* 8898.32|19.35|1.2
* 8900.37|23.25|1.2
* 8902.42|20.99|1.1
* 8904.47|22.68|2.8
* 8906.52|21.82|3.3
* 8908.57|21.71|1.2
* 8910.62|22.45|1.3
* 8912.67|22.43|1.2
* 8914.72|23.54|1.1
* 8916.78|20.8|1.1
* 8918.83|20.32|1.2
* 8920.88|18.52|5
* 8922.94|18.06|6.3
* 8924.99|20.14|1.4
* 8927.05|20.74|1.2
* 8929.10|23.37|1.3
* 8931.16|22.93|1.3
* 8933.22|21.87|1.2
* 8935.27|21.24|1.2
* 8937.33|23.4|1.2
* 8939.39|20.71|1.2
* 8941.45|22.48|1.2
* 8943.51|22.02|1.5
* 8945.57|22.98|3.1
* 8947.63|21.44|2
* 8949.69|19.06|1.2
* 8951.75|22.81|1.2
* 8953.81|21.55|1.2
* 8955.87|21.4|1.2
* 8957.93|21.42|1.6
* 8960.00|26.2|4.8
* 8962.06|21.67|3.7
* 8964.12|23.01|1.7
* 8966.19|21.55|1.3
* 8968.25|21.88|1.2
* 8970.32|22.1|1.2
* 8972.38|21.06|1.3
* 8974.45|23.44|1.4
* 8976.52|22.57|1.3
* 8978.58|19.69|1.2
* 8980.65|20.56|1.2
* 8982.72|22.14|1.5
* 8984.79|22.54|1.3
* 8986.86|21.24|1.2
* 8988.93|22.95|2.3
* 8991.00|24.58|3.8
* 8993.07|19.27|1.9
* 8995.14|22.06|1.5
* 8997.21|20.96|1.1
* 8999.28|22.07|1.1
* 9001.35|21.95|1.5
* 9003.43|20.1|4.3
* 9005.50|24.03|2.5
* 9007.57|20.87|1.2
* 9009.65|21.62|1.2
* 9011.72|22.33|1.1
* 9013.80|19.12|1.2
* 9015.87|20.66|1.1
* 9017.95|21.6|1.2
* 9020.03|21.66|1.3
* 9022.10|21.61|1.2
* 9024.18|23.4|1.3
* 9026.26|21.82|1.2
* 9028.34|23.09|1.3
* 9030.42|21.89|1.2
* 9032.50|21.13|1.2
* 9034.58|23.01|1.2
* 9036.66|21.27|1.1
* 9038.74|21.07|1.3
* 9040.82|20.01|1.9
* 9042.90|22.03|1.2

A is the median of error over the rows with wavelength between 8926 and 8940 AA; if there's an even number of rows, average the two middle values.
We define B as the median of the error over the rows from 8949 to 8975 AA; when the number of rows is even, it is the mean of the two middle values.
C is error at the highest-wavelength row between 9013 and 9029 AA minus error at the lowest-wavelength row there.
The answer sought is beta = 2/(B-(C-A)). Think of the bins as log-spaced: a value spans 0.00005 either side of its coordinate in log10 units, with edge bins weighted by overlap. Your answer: 0.83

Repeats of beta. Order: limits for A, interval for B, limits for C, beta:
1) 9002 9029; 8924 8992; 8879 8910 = 0.83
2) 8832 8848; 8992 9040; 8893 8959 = 0.89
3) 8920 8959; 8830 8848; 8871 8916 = 0.50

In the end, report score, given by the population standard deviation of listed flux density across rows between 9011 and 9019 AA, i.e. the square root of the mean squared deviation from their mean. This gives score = 1.20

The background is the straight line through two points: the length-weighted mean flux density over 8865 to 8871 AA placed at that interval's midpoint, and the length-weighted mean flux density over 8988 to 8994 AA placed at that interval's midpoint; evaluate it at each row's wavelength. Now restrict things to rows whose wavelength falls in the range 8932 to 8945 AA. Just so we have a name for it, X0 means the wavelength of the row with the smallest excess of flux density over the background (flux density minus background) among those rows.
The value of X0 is 8939.39 AA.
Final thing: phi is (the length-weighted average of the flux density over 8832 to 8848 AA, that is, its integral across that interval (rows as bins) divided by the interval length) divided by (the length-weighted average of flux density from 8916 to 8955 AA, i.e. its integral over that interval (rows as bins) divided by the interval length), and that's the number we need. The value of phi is 1.07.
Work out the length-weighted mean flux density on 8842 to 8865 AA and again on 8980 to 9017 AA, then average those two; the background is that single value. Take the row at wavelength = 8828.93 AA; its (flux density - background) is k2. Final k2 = -5.0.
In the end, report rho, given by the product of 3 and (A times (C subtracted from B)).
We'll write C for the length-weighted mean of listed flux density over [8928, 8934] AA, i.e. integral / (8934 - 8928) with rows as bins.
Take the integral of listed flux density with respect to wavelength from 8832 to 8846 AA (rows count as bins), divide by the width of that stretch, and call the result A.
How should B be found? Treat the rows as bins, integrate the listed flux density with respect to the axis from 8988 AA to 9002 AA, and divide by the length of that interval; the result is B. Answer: -52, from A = 23.1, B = 22.0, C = 22.7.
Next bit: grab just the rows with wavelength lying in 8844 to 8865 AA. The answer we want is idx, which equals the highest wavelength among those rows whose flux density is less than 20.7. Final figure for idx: 8863.55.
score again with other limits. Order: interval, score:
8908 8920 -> 1.08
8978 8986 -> 1.16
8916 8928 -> 1.07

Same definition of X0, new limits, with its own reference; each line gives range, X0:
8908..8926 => 8922.94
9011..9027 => 9013.80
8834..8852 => 8851.32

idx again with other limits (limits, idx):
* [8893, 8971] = 8949.69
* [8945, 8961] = 8949.69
